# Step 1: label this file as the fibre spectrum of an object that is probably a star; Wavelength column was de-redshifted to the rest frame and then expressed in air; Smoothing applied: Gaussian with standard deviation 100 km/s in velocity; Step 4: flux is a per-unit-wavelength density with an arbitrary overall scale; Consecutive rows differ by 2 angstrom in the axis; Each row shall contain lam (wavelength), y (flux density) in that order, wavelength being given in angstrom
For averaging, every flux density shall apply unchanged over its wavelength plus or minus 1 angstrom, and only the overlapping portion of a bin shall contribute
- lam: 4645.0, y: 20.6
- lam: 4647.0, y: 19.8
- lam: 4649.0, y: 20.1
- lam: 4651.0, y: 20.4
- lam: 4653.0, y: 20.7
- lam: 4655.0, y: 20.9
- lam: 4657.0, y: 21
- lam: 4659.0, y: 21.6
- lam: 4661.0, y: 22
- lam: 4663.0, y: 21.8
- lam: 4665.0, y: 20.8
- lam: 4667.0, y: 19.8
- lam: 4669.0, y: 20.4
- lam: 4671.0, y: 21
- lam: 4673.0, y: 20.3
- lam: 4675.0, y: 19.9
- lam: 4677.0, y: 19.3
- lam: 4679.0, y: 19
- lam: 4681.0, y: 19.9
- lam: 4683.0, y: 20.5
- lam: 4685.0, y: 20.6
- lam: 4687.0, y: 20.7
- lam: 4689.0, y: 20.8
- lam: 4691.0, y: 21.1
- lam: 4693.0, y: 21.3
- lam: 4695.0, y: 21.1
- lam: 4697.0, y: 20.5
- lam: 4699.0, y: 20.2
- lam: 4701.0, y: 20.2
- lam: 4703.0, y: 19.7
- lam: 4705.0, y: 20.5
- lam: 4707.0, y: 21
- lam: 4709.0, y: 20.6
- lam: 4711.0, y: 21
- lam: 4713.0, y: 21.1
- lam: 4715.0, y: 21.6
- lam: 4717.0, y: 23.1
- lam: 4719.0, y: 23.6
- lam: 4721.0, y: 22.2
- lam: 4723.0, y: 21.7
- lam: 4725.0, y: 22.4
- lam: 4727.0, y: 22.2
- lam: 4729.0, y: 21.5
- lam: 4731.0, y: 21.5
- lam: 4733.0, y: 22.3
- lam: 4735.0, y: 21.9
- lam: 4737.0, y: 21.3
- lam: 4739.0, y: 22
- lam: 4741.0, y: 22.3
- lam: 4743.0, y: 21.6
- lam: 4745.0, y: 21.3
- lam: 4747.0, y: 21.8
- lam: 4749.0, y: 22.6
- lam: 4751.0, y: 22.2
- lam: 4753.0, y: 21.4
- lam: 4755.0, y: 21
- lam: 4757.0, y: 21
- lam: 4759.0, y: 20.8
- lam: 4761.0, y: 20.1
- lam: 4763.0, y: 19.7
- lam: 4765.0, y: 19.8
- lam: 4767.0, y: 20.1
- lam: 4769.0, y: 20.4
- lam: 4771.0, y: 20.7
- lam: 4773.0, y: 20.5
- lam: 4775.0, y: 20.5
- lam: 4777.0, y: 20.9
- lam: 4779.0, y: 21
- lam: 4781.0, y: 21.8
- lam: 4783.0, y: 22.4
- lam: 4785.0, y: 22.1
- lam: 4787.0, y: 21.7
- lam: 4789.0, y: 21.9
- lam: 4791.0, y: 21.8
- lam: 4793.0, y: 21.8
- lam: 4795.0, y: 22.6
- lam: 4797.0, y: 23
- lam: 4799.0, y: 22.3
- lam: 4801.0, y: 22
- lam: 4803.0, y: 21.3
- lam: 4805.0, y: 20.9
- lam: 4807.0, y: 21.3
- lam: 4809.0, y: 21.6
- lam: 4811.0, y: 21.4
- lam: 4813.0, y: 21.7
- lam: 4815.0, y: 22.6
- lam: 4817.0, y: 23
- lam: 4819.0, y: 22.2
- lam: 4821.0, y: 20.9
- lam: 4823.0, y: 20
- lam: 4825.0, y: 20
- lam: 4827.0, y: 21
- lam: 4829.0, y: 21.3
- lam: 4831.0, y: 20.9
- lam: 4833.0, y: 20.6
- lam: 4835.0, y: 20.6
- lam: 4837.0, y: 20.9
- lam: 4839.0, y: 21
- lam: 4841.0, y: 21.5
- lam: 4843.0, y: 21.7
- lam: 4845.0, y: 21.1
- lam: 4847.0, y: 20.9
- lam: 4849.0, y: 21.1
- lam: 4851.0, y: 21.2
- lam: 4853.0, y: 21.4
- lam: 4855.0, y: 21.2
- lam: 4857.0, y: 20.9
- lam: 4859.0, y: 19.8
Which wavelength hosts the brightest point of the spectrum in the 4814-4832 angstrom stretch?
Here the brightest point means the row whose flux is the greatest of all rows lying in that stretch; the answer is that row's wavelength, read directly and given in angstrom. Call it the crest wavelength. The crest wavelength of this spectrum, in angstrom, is 4817.0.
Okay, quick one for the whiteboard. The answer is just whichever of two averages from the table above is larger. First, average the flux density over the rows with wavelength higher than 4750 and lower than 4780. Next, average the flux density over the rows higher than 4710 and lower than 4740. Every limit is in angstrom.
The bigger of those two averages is 22.0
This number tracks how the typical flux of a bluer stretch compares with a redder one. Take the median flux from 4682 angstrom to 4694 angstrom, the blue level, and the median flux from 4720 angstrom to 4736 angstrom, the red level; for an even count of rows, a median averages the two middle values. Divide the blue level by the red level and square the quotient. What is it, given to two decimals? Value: 0.89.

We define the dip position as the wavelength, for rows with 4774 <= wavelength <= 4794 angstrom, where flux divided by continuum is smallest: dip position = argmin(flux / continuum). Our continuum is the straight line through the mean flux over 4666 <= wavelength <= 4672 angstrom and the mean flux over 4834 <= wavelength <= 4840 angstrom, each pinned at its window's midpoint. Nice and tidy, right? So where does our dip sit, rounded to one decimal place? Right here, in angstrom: 4775.0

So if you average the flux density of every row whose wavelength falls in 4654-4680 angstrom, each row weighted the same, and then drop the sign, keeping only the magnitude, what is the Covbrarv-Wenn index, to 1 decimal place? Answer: 20.6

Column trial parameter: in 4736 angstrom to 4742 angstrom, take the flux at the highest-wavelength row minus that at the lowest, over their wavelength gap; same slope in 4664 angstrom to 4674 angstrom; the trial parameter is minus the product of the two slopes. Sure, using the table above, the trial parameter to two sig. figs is 0.016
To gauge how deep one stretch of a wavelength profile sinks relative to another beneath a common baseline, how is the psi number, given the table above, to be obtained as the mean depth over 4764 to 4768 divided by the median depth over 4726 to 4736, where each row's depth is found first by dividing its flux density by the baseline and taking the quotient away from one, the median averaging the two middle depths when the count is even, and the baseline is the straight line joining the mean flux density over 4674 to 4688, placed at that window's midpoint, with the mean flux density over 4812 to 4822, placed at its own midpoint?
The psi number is -1.2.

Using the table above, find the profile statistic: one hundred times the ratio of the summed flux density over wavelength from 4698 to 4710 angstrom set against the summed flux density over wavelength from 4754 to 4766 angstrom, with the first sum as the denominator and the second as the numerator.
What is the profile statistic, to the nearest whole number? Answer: 100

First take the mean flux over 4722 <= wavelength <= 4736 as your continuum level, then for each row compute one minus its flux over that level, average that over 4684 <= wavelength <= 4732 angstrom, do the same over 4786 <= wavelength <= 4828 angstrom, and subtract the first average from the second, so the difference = -0.019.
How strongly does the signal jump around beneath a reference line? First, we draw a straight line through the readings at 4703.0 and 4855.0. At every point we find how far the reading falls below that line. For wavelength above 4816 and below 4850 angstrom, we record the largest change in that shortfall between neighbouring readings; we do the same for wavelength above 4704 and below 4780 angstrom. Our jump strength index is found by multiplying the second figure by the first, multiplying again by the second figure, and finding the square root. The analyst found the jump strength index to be 1.70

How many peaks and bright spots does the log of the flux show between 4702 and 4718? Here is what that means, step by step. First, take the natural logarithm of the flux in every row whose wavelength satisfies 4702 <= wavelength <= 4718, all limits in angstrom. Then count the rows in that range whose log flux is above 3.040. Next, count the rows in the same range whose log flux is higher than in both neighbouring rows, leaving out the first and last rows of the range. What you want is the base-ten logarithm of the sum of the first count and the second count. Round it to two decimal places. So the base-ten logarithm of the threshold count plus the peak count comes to 0.78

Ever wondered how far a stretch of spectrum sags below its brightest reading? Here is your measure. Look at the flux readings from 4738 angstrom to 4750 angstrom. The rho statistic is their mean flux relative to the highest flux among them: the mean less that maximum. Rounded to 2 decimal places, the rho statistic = -0.67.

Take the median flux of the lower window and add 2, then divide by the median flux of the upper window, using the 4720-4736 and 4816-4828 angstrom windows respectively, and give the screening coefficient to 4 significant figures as 1.148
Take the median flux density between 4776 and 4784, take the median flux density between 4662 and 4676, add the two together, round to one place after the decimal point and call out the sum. 41.8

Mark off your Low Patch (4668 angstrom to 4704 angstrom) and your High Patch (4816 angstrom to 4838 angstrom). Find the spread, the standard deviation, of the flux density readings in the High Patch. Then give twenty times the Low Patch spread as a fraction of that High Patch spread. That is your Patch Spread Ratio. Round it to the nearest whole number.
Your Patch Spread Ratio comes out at 14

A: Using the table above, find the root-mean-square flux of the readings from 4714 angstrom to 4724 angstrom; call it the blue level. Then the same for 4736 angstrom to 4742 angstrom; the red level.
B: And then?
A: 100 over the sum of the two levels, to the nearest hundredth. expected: 2.26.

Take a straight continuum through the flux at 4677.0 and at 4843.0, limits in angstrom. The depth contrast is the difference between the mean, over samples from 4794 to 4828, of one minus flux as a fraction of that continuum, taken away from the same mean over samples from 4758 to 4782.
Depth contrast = 0.025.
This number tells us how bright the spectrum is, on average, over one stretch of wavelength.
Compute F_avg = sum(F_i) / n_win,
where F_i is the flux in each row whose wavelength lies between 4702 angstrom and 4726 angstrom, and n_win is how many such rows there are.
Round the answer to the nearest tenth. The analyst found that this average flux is 21.5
